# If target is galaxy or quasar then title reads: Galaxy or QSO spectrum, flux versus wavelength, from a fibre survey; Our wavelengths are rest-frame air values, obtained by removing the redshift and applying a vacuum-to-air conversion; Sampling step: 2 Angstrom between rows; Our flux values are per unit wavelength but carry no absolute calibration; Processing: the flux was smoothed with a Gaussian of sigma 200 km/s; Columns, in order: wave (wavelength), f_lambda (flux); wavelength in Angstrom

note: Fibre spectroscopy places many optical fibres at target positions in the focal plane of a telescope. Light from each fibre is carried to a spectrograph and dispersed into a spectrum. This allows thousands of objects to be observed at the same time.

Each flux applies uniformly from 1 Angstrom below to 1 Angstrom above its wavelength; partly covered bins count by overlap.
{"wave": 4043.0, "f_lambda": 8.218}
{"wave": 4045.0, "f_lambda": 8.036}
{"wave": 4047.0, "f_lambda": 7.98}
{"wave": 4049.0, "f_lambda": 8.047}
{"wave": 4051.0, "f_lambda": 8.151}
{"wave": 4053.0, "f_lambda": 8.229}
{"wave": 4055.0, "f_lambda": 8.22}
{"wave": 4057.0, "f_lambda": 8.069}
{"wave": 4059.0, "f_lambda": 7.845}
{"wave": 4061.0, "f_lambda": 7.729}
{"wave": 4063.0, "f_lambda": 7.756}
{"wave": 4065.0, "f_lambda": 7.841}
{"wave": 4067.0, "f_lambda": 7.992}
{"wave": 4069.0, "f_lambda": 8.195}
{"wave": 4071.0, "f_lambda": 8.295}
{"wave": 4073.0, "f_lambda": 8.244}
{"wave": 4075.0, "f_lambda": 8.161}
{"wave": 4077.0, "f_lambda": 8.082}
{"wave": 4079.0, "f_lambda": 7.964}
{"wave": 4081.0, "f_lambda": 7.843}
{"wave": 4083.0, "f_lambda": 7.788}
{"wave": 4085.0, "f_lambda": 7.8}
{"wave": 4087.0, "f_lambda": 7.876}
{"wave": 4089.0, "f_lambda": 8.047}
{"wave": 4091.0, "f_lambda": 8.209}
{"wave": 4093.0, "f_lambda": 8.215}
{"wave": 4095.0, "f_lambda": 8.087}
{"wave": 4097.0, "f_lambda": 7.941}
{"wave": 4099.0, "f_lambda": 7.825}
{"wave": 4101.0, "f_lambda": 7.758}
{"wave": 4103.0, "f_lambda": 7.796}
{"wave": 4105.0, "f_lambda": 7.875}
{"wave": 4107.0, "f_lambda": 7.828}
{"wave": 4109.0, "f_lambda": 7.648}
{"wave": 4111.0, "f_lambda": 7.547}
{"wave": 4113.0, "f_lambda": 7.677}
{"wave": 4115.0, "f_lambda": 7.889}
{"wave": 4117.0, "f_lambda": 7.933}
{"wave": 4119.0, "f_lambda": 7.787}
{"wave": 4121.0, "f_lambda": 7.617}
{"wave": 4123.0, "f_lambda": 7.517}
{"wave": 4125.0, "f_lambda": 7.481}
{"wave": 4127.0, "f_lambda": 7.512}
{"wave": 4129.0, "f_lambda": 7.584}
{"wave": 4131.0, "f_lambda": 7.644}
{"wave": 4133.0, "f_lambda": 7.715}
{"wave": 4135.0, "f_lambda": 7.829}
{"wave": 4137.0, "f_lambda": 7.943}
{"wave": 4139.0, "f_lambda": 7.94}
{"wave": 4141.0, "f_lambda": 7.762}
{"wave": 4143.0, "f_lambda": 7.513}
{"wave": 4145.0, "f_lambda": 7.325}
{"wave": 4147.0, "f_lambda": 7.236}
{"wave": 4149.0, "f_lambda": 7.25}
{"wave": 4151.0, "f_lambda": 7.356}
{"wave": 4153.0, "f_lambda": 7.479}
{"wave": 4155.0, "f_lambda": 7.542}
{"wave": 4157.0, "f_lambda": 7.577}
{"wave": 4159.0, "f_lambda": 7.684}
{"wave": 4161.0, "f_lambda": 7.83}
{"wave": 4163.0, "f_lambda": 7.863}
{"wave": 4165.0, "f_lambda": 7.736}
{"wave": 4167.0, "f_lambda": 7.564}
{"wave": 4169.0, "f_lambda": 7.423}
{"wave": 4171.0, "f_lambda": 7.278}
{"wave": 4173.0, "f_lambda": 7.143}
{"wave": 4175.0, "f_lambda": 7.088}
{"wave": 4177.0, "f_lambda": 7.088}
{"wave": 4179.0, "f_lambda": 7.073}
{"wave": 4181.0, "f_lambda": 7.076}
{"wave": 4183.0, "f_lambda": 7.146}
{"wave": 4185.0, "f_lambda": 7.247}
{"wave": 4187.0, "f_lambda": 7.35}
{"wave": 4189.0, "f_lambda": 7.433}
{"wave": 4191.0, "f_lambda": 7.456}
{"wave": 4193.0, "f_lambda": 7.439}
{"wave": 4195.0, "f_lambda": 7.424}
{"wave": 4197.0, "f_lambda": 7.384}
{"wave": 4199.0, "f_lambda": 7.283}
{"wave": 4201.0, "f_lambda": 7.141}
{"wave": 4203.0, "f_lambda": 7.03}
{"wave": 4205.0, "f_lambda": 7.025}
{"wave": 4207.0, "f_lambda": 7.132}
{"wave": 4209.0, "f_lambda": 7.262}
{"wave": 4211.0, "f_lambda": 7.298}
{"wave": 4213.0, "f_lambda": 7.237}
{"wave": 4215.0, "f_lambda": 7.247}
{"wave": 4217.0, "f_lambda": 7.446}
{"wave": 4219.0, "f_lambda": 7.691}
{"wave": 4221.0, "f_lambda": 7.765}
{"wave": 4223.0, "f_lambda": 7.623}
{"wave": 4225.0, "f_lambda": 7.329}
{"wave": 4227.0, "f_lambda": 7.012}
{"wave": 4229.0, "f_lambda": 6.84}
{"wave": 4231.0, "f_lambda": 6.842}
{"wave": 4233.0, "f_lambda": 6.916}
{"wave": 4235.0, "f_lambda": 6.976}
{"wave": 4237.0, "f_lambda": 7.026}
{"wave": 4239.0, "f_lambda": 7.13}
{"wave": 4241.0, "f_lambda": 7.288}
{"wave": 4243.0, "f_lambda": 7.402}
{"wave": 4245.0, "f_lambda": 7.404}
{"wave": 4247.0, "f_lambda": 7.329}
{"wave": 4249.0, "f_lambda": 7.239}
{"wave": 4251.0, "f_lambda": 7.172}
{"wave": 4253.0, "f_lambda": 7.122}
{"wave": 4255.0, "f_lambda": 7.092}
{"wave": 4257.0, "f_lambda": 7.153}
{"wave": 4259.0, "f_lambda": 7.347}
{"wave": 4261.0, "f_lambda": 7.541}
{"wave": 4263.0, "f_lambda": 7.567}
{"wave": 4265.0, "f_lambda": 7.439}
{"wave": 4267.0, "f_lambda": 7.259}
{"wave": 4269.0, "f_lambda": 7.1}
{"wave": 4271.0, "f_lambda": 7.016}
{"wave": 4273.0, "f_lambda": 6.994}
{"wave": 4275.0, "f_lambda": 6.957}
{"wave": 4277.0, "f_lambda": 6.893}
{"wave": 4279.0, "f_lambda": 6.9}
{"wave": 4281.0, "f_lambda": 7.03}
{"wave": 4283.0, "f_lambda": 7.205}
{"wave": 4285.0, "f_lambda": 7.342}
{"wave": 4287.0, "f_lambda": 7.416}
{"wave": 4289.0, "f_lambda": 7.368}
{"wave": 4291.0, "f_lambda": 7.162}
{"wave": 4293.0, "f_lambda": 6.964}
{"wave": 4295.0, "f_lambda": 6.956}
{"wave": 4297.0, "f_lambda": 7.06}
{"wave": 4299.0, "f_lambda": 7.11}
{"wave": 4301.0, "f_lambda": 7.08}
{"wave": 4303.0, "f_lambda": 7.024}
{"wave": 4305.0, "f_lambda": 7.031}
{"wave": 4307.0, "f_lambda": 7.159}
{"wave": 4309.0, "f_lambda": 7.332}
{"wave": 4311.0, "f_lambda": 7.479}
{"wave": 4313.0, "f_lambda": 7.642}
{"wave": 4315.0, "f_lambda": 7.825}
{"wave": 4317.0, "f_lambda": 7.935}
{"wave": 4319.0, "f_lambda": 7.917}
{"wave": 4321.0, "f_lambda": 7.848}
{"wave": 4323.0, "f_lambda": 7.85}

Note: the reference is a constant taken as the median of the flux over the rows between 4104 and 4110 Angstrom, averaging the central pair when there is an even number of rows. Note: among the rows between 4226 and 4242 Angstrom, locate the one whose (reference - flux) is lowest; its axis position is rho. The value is 4241.0 Angstrom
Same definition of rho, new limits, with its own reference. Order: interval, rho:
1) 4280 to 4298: 4287.0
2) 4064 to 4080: 4071.0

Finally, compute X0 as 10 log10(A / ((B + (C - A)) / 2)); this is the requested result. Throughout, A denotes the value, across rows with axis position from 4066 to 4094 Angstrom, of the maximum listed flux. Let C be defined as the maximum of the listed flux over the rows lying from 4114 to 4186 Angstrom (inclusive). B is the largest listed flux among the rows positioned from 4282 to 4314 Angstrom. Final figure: 3.57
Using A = 8.295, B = 7.642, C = 7.943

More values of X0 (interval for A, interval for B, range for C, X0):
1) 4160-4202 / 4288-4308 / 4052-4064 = 3.08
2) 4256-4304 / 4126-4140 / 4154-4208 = 2.64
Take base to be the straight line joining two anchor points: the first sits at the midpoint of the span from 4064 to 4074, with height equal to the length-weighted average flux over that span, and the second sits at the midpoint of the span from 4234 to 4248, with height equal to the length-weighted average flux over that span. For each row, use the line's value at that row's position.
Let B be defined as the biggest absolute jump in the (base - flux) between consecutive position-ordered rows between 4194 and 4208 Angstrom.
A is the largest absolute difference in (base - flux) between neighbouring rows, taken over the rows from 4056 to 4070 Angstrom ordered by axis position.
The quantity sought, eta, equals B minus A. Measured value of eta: -0.08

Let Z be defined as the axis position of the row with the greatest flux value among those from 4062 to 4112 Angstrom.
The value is 4071.0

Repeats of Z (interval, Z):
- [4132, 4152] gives 4137.0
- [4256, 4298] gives 4263.0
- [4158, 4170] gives 4163.0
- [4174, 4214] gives 4191.0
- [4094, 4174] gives 4095.0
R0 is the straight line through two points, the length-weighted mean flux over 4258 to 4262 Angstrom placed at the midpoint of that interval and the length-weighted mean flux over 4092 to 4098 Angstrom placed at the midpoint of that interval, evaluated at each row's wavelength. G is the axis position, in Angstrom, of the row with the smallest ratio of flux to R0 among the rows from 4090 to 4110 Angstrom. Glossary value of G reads 4109.0 Angstrom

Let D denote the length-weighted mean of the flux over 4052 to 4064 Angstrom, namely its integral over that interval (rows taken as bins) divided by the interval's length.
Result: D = 7.97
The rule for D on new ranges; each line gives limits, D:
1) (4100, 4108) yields 7.81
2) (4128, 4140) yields 7.78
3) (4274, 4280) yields 6.92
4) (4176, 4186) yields 7.13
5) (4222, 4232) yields 7.13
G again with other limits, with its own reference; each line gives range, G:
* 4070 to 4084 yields 4083.0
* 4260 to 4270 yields 4269.0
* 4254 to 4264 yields 4255.0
